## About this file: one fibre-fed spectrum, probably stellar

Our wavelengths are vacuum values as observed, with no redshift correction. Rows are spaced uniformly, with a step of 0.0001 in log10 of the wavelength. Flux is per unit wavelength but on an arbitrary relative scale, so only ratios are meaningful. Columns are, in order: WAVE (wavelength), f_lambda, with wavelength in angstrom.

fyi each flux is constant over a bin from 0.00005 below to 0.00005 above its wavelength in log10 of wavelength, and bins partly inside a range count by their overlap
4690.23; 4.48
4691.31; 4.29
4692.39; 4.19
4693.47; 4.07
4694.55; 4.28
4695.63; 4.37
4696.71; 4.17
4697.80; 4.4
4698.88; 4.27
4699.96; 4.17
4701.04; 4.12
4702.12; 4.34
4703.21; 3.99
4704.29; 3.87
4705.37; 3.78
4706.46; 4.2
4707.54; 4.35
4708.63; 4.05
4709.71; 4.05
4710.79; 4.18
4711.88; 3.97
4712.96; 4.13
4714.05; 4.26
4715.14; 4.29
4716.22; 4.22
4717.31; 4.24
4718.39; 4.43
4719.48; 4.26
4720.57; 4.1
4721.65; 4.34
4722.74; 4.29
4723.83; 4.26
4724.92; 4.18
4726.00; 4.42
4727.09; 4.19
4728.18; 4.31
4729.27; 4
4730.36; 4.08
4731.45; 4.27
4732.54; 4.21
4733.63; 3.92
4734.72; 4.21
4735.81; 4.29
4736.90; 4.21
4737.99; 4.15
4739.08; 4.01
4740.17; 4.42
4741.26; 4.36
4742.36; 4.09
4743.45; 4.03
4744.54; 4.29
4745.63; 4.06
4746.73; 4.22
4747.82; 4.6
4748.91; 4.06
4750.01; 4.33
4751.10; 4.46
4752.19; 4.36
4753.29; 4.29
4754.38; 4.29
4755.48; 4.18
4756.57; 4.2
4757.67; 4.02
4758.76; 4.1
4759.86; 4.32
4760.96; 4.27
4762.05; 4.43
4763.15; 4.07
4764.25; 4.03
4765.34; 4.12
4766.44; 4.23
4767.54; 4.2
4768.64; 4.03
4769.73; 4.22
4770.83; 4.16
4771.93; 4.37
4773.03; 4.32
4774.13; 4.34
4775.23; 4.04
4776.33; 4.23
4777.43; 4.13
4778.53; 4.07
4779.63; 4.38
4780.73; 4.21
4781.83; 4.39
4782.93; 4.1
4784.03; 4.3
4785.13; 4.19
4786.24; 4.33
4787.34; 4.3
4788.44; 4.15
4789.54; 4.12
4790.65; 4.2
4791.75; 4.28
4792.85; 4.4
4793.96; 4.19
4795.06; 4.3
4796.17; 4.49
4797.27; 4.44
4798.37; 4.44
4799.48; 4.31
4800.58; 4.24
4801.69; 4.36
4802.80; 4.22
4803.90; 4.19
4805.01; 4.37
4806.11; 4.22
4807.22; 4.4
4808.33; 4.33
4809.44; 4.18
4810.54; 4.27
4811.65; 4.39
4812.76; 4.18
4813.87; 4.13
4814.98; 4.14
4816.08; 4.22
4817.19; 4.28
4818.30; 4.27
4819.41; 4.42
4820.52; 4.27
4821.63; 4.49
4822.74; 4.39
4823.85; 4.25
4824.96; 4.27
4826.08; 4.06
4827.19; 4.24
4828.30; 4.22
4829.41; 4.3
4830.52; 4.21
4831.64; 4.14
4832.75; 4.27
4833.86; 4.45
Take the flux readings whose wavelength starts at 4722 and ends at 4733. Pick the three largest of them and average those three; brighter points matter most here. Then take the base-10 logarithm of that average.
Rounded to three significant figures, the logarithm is 0.637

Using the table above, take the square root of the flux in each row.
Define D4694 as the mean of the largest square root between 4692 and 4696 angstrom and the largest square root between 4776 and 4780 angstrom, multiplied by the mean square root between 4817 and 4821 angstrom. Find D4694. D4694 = 4.34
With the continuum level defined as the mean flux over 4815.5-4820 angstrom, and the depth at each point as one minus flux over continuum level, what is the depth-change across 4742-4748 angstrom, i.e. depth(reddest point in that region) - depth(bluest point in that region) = -0.12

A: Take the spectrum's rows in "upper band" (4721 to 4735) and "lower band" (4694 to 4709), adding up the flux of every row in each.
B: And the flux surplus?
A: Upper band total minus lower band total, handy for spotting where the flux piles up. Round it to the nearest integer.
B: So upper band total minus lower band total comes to -4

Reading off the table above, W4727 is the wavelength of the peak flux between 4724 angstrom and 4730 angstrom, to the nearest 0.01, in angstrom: 4726.00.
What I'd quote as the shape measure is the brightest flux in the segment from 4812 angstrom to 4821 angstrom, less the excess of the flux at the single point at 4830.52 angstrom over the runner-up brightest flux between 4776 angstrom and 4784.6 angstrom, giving 4.59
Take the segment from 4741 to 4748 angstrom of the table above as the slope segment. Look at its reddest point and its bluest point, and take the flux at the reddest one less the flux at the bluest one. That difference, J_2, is 0.2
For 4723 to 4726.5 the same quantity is 0.2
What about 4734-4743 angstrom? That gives -0.1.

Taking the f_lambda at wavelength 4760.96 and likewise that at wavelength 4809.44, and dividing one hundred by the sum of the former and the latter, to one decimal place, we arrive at 11.8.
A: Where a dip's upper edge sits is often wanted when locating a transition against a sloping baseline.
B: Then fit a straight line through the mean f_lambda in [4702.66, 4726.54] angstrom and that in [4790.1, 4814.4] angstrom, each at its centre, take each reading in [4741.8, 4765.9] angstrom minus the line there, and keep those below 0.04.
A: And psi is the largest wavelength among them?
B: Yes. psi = 4765.34 angstrom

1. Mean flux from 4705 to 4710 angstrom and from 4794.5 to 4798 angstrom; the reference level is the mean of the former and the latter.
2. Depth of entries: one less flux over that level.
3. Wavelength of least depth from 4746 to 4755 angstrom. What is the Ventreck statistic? 4747.82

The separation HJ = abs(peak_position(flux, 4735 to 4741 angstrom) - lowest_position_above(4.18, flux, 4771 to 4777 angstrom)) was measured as 31.8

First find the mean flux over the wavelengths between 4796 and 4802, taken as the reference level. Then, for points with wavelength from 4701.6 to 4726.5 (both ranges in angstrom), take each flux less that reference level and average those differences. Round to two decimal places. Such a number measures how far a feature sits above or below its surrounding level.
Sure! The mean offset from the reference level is -0.20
